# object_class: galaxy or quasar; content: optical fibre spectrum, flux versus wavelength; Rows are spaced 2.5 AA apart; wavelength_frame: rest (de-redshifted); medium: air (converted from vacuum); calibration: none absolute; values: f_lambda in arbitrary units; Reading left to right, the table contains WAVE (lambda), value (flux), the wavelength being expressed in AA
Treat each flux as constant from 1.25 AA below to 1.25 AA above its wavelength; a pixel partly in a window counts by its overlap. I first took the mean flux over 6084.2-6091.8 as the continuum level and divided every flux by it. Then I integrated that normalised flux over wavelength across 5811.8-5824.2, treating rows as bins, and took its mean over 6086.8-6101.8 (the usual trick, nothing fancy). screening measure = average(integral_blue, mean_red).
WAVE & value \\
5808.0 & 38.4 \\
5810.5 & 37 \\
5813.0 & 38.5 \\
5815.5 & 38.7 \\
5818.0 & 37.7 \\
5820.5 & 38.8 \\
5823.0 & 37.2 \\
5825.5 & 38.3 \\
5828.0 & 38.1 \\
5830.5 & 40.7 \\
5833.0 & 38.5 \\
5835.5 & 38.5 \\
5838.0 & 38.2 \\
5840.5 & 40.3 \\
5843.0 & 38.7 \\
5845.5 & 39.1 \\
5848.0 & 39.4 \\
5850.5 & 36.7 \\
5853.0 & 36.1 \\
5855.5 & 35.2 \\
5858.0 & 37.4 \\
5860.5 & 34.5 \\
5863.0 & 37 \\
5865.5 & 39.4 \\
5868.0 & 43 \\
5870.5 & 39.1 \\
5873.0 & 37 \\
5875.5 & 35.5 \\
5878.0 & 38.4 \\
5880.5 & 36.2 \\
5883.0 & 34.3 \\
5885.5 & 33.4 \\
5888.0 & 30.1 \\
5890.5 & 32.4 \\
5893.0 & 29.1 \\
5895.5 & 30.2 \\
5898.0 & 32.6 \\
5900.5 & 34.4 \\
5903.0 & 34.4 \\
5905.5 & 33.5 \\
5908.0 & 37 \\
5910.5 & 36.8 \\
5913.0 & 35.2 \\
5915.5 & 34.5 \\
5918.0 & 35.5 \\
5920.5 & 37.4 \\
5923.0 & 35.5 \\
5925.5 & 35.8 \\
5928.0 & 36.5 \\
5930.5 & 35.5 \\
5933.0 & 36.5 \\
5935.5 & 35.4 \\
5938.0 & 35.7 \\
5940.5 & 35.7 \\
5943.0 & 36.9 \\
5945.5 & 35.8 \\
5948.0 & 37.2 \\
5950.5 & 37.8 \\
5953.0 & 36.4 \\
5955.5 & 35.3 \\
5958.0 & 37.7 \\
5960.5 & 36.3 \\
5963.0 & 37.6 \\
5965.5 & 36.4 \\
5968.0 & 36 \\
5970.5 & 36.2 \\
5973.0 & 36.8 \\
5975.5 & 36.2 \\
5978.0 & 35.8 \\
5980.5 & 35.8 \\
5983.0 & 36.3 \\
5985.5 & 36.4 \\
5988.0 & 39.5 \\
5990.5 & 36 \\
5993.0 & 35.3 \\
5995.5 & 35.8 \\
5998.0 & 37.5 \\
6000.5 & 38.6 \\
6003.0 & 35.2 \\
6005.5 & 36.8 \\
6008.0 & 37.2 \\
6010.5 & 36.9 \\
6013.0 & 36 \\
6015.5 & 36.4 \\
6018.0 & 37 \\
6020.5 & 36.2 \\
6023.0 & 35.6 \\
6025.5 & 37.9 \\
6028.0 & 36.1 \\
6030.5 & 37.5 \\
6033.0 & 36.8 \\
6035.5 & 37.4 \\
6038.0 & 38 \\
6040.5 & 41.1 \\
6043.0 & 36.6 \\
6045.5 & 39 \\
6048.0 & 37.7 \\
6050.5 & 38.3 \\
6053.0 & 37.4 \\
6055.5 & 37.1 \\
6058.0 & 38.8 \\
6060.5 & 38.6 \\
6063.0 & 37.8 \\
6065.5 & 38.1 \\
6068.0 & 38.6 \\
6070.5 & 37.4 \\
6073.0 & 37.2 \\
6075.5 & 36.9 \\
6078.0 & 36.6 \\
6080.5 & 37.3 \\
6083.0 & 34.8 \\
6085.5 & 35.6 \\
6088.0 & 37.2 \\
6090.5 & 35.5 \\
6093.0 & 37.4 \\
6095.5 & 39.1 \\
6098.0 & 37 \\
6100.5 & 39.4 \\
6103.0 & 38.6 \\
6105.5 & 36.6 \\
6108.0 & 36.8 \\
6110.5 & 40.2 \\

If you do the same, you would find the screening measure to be 7.1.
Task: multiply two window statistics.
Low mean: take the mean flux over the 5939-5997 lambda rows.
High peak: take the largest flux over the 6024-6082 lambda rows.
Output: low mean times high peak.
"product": 1500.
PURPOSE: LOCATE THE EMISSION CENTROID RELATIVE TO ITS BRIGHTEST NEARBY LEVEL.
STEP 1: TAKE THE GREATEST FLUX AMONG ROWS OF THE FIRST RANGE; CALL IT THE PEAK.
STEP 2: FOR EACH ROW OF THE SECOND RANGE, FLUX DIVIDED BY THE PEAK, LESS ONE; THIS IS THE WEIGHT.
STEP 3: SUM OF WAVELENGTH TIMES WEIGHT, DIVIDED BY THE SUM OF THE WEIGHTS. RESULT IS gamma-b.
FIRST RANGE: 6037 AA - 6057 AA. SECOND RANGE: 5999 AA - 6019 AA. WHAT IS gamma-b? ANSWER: 6009.5 AA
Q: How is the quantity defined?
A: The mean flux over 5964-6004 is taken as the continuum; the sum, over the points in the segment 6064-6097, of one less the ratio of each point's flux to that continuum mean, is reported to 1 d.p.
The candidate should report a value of -0.2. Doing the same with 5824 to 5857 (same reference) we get -0.6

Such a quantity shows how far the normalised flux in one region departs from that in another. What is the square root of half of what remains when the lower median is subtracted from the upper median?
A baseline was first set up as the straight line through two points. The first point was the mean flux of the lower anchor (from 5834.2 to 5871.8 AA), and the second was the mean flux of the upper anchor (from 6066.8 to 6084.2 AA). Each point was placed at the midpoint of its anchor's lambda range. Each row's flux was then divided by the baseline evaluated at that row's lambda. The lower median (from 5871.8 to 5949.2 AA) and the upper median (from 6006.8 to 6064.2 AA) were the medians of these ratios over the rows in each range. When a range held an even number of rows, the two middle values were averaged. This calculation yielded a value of 0.18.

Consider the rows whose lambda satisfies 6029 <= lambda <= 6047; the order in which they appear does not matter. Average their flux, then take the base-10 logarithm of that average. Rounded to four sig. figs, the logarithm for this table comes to 1.580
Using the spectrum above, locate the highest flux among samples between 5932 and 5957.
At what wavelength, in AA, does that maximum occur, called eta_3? 5950.5 AA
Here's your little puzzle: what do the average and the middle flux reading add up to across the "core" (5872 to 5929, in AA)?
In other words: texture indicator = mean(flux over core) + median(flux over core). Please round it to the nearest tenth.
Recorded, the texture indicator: 69.8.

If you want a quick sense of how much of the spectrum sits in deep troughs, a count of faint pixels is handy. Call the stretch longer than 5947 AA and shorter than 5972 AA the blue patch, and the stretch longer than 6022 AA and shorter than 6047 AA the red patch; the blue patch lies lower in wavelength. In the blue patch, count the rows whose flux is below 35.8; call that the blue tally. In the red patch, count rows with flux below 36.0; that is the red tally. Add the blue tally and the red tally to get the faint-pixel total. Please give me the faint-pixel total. 2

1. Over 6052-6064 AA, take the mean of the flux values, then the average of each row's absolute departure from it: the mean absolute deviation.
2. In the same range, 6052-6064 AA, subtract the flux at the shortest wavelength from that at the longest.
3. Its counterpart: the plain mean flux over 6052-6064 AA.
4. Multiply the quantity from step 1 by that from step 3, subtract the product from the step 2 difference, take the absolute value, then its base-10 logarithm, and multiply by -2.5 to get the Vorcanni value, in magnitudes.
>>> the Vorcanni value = -3.4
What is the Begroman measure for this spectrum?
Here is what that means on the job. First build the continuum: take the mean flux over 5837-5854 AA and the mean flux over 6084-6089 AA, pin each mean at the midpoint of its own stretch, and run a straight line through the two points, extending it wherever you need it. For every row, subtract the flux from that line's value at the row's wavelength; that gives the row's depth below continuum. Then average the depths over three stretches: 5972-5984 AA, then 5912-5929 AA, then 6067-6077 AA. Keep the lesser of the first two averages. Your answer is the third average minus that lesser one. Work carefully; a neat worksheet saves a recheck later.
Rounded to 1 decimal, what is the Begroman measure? -2.1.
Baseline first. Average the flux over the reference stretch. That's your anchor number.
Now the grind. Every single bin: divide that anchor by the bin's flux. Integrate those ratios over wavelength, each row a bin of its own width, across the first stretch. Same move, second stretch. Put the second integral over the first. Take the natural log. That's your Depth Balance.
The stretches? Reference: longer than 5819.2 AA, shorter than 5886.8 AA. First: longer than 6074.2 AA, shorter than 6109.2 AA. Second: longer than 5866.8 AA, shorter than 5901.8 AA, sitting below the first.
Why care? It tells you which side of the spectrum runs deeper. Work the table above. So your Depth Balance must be 0.076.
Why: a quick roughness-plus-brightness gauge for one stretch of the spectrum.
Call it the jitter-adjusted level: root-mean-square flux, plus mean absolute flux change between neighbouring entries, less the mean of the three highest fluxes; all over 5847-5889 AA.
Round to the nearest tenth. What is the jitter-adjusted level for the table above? -1.6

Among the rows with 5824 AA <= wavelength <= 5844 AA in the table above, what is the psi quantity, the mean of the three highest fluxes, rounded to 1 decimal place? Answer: 39.9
